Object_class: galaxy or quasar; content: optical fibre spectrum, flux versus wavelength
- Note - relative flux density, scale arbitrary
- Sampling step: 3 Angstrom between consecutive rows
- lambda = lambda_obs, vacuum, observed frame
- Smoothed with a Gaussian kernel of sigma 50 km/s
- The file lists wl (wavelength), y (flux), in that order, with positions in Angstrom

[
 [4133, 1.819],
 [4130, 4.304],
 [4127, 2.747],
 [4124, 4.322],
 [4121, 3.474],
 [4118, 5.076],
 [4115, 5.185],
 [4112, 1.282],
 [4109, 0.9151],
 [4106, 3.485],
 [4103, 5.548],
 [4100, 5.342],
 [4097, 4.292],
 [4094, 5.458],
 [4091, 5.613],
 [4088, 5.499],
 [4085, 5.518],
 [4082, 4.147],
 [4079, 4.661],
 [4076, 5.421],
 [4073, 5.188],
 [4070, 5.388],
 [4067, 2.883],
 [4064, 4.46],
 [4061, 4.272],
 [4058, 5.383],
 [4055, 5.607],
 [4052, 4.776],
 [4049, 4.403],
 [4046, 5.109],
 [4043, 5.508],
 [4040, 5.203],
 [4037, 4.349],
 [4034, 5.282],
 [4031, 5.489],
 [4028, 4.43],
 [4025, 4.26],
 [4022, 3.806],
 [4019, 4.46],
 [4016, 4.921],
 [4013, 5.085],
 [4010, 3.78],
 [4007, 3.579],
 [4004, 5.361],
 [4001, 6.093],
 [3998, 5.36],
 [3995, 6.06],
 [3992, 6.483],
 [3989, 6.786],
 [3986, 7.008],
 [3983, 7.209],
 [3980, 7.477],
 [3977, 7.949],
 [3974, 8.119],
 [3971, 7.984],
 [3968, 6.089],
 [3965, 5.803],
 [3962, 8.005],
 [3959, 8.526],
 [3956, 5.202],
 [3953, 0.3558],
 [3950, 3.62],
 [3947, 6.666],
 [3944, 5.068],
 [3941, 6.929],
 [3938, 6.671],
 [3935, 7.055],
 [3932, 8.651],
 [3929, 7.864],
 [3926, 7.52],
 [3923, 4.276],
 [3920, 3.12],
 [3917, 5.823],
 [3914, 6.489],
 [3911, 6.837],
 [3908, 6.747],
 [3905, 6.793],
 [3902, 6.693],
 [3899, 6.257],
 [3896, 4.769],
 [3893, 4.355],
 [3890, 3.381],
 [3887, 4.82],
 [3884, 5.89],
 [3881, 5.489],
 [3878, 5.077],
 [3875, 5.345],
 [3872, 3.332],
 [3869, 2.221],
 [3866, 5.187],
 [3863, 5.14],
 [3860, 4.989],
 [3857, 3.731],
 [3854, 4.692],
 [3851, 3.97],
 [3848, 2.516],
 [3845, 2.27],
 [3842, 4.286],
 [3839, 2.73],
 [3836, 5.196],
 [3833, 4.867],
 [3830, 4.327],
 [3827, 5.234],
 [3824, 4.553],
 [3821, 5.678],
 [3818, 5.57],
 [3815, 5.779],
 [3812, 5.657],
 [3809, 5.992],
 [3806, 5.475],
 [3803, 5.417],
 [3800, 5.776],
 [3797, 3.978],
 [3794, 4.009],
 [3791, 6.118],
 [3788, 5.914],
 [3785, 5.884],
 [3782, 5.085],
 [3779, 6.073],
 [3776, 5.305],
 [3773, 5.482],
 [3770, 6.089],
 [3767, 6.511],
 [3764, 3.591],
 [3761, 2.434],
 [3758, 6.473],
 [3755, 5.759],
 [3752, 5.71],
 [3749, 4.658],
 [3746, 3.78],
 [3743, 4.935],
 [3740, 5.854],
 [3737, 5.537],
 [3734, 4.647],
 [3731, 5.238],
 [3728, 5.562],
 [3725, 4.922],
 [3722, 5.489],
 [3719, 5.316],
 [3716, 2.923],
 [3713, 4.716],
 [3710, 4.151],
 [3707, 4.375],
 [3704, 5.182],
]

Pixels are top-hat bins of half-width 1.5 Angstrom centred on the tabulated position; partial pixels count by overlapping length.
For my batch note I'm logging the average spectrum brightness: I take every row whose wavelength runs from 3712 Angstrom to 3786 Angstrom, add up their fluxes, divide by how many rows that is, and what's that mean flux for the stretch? 5.1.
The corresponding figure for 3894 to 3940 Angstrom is 6.4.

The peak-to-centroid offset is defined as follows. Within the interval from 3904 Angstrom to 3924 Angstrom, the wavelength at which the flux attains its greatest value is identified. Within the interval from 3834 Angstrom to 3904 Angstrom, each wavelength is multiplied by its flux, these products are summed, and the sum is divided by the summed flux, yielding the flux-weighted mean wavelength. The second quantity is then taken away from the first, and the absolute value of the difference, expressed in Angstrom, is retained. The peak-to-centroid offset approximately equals 39.2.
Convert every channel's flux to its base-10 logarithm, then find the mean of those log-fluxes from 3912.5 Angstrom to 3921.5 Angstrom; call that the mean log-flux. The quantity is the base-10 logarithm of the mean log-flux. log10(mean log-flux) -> -0.161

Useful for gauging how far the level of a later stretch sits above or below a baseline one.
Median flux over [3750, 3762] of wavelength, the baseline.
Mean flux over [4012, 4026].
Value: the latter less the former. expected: -1.2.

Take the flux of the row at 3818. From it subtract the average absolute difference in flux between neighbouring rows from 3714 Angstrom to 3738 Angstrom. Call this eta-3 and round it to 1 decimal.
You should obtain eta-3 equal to 4.8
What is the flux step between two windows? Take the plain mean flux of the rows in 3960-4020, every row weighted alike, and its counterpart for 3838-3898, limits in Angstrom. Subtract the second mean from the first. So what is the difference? 2.0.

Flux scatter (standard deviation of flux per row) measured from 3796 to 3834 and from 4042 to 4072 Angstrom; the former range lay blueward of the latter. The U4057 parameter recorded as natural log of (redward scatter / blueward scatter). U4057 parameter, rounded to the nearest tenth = 0.3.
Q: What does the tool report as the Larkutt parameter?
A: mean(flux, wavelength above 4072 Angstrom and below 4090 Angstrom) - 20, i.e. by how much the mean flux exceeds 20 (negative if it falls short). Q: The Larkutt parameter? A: -14.9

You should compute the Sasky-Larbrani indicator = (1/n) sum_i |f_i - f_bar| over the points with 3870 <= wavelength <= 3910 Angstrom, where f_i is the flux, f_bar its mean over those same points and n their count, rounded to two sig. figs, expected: 0.94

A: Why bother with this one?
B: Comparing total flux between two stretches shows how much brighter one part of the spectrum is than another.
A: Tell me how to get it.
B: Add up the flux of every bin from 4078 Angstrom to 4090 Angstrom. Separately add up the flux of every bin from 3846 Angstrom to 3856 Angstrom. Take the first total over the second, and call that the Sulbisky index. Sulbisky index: 1.8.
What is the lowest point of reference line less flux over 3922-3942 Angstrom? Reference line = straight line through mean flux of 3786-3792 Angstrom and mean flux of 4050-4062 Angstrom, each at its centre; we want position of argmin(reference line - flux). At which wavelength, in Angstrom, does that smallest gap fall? 3932 Angstrom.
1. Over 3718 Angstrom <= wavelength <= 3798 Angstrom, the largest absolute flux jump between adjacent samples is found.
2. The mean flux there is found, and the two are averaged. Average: 4.62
